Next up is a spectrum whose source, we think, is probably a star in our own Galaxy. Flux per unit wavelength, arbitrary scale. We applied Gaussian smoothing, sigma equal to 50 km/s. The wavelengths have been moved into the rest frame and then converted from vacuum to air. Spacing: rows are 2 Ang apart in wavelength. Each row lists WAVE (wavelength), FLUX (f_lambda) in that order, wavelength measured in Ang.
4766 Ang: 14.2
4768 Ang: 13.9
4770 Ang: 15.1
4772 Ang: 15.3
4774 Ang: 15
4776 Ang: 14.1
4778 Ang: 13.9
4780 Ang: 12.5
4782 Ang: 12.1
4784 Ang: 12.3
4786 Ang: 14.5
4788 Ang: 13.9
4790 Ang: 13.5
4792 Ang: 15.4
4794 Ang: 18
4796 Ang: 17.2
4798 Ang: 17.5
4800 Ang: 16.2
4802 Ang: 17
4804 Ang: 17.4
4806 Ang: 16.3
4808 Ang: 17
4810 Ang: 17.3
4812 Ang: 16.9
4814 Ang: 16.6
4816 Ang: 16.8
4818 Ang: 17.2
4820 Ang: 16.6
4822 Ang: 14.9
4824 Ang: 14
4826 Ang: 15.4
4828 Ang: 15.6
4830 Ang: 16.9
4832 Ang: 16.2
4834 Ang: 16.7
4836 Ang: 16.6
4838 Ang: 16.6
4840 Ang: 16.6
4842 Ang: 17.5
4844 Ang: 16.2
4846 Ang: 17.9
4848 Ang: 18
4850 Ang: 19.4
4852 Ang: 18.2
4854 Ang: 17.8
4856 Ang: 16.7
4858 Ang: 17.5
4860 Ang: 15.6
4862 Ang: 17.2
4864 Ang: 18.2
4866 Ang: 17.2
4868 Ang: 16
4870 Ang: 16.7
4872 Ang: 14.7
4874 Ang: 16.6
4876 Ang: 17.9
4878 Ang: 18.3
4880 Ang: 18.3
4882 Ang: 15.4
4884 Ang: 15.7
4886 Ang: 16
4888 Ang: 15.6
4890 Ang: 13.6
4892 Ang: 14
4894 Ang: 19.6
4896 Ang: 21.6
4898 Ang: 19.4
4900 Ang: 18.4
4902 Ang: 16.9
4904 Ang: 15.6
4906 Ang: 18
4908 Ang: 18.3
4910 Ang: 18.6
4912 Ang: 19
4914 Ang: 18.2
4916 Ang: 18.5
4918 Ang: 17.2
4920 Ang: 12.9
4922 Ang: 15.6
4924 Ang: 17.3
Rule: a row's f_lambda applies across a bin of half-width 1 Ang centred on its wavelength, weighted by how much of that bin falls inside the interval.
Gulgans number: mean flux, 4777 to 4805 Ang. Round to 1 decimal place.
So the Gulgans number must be 15.1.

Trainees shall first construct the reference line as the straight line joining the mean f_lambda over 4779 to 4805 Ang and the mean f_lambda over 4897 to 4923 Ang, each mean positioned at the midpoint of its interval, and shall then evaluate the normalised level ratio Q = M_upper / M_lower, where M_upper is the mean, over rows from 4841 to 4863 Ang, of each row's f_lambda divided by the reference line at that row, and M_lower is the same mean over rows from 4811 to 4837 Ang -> 1.04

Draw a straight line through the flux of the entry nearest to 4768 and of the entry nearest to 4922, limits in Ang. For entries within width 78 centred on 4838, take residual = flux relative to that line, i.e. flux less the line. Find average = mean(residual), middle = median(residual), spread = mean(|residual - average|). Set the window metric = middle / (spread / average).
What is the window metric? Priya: 6.1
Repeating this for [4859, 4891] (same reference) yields 1.5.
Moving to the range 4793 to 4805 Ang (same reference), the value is 21.3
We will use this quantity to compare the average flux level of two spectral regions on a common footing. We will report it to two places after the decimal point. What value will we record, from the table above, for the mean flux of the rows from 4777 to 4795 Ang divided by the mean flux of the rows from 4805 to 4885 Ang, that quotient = 0.83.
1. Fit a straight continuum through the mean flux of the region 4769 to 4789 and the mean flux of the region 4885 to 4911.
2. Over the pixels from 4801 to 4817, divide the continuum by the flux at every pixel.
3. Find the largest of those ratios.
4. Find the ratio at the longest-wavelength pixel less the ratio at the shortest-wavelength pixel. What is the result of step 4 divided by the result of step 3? 0.04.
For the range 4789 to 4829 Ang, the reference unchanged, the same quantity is -0.06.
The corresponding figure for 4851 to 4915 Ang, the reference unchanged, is 0.08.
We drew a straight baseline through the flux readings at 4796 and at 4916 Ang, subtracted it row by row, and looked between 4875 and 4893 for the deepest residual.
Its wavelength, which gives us 4890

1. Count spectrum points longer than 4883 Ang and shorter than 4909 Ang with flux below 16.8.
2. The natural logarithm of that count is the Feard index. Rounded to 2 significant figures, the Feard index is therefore 1.8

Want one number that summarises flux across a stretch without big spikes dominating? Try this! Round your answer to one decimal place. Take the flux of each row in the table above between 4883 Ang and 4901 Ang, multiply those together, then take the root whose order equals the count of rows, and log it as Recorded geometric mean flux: 16.9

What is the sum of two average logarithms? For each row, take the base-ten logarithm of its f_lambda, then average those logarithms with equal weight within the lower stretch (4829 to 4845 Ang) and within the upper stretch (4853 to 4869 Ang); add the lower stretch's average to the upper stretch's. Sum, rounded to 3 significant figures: 2.45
